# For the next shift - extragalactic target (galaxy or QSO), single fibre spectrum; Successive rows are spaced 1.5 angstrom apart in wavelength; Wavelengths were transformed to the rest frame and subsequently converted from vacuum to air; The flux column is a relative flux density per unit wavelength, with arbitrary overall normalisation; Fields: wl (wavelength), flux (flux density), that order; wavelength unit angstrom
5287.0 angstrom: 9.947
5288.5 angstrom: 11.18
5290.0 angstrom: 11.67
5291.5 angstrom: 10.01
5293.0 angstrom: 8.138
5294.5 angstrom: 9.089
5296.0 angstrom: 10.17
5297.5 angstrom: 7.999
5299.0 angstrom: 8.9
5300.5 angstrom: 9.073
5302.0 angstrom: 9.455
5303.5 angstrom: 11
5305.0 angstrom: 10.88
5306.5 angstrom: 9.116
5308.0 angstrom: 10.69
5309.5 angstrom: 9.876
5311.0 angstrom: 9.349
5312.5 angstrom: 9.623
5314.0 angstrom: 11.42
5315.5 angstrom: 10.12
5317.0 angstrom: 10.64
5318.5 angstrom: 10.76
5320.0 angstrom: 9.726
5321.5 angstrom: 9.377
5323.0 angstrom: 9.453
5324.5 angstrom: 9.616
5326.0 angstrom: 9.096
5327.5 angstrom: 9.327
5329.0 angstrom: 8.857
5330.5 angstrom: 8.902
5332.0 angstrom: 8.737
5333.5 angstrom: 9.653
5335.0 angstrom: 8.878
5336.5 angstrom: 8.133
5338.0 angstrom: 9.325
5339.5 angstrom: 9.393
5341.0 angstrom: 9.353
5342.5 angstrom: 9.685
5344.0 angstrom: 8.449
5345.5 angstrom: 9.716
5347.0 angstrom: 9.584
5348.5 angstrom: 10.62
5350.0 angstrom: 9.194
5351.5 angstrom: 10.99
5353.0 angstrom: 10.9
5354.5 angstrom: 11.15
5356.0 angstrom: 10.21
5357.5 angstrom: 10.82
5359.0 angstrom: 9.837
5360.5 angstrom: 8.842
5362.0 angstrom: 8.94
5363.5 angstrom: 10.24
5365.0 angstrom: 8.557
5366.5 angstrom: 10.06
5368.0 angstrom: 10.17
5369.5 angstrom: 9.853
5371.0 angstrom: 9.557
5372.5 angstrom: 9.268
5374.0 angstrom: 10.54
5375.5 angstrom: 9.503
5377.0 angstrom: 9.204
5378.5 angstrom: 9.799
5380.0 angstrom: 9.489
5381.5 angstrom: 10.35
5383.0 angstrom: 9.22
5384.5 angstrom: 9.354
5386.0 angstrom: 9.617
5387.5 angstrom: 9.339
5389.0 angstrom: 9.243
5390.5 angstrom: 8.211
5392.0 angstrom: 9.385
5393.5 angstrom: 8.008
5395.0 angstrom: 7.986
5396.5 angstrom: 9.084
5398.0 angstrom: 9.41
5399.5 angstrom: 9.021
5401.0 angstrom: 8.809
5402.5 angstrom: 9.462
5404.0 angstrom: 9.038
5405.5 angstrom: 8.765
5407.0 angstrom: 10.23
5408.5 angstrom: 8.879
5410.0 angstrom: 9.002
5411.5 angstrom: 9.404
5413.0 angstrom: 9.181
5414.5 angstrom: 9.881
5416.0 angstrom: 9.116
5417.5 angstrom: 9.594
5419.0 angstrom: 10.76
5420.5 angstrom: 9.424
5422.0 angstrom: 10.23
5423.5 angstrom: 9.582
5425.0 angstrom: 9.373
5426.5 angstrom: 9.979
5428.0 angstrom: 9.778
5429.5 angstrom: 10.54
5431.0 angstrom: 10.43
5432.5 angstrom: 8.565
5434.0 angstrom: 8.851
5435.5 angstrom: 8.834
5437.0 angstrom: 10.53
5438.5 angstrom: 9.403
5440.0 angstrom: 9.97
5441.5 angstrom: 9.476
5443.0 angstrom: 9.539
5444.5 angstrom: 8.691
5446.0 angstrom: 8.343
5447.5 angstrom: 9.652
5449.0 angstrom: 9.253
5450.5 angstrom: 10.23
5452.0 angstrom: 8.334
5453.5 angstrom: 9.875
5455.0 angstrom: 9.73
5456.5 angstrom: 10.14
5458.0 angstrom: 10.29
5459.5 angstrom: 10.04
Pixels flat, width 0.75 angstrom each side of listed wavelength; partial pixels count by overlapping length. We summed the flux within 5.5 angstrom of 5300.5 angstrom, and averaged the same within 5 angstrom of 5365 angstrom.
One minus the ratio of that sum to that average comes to -6.1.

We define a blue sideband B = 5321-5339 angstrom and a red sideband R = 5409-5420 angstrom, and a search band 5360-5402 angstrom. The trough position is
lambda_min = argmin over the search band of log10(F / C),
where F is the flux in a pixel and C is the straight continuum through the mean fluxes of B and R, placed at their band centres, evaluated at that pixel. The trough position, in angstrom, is 5395.0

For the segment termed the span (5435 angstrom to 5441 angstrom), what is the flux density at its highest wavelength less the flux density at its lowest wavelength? 1.1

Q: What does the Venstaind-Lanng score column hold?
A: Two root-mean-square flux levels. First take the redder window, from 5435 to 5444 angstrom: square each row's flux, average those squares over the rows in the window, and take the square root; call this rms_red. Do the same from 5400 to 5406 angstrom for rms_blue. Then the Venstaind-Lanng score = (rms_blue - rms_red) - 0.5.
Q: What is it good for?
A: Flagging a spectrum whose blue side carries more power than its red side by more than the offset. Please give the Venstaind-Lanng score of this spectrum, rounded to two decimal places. -1.12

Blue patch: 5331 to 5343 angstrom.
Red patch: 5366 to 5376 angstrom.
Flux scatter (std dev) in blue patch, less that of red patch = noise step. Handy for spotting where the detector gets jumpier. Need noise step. 0.09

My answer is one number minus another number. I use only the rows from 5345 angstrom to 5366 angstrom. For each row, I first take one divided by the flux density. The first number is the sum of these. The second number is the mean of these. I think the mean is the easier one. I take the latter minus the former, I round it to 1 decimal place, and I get -1.3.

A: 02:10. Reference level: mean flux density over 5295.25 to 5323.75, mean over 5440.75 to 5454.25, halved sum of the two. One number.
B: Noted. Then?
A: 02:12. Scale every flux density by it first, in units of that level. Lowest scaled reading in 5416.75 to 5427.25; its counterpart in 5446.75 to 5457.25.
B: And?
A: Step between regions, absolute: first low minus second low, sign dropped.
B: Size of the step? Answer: 0.109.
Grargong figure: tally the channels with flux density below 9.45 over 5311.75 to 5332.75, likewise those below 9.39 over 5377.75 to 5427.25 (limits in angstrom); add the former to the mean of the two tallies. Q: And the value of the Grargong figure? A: 18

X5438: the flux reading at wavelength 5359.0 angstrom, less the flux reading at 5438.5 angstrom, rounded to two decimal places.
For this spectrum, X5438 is 0.43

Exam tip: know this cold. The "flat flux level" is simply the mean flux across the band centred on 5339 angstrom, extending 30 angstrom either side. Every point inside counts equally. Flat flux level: 9.69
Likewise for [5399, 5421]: 9.37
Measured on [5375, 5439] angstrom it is 9.39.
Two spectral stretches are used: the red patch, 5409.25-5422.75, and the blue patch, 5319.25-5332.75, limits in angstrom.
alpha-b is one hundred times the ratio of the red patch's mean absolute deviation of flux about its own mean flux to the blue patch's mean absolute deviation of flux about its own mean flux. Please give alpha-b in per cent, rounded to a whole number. 150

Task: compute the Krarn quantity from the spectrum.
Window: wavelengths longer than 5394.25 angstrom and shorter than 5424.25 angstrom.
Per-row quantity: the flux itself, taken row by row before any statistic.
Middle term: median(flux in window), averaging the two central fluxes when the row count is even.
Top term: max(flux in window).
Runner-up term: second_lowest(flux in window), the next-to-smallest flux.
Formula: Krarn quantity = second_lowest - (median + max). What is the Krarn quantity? -11.3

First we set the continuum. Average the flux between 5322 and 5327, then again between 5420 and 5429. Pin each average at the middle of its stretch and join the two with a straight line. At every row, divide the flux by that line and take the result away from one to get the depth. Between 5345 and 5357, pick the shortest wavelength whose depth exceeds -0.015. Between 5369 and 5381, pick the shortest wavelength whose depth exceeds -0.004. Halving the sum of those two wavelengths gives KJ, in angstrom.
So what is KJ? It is 5359.0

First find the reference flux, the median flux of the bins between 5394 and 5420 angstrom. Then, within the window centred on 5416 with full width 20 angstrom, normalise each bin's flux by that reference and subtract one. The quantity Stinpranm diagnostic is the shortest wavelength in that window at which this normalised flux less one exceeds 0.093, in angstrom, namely 5407.0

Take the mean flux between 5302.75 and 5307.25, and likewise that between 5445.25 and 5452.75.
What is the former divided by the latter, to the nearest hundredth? 1.13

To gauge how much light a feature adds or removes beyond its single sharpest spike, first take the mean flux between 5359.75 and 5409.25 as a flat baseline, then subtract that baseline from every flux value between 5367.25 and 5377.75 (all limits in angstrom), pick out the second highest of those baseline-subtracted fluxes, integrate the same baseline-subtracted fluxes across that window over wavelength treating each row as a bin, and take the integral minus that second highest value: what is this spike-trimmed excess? 3.5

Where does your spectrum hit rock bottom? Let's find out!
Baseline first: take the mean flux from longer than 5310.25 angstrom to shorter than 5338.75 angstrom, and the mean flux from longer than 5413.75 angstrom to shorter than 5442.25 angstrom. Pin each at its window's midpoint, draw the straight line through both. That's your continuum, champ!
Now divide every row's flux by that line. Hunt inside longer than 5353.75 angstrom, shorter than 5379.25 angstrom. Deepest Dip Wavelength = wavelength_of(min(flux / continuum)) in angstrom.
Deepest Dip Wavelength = 5365.0 angstrom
